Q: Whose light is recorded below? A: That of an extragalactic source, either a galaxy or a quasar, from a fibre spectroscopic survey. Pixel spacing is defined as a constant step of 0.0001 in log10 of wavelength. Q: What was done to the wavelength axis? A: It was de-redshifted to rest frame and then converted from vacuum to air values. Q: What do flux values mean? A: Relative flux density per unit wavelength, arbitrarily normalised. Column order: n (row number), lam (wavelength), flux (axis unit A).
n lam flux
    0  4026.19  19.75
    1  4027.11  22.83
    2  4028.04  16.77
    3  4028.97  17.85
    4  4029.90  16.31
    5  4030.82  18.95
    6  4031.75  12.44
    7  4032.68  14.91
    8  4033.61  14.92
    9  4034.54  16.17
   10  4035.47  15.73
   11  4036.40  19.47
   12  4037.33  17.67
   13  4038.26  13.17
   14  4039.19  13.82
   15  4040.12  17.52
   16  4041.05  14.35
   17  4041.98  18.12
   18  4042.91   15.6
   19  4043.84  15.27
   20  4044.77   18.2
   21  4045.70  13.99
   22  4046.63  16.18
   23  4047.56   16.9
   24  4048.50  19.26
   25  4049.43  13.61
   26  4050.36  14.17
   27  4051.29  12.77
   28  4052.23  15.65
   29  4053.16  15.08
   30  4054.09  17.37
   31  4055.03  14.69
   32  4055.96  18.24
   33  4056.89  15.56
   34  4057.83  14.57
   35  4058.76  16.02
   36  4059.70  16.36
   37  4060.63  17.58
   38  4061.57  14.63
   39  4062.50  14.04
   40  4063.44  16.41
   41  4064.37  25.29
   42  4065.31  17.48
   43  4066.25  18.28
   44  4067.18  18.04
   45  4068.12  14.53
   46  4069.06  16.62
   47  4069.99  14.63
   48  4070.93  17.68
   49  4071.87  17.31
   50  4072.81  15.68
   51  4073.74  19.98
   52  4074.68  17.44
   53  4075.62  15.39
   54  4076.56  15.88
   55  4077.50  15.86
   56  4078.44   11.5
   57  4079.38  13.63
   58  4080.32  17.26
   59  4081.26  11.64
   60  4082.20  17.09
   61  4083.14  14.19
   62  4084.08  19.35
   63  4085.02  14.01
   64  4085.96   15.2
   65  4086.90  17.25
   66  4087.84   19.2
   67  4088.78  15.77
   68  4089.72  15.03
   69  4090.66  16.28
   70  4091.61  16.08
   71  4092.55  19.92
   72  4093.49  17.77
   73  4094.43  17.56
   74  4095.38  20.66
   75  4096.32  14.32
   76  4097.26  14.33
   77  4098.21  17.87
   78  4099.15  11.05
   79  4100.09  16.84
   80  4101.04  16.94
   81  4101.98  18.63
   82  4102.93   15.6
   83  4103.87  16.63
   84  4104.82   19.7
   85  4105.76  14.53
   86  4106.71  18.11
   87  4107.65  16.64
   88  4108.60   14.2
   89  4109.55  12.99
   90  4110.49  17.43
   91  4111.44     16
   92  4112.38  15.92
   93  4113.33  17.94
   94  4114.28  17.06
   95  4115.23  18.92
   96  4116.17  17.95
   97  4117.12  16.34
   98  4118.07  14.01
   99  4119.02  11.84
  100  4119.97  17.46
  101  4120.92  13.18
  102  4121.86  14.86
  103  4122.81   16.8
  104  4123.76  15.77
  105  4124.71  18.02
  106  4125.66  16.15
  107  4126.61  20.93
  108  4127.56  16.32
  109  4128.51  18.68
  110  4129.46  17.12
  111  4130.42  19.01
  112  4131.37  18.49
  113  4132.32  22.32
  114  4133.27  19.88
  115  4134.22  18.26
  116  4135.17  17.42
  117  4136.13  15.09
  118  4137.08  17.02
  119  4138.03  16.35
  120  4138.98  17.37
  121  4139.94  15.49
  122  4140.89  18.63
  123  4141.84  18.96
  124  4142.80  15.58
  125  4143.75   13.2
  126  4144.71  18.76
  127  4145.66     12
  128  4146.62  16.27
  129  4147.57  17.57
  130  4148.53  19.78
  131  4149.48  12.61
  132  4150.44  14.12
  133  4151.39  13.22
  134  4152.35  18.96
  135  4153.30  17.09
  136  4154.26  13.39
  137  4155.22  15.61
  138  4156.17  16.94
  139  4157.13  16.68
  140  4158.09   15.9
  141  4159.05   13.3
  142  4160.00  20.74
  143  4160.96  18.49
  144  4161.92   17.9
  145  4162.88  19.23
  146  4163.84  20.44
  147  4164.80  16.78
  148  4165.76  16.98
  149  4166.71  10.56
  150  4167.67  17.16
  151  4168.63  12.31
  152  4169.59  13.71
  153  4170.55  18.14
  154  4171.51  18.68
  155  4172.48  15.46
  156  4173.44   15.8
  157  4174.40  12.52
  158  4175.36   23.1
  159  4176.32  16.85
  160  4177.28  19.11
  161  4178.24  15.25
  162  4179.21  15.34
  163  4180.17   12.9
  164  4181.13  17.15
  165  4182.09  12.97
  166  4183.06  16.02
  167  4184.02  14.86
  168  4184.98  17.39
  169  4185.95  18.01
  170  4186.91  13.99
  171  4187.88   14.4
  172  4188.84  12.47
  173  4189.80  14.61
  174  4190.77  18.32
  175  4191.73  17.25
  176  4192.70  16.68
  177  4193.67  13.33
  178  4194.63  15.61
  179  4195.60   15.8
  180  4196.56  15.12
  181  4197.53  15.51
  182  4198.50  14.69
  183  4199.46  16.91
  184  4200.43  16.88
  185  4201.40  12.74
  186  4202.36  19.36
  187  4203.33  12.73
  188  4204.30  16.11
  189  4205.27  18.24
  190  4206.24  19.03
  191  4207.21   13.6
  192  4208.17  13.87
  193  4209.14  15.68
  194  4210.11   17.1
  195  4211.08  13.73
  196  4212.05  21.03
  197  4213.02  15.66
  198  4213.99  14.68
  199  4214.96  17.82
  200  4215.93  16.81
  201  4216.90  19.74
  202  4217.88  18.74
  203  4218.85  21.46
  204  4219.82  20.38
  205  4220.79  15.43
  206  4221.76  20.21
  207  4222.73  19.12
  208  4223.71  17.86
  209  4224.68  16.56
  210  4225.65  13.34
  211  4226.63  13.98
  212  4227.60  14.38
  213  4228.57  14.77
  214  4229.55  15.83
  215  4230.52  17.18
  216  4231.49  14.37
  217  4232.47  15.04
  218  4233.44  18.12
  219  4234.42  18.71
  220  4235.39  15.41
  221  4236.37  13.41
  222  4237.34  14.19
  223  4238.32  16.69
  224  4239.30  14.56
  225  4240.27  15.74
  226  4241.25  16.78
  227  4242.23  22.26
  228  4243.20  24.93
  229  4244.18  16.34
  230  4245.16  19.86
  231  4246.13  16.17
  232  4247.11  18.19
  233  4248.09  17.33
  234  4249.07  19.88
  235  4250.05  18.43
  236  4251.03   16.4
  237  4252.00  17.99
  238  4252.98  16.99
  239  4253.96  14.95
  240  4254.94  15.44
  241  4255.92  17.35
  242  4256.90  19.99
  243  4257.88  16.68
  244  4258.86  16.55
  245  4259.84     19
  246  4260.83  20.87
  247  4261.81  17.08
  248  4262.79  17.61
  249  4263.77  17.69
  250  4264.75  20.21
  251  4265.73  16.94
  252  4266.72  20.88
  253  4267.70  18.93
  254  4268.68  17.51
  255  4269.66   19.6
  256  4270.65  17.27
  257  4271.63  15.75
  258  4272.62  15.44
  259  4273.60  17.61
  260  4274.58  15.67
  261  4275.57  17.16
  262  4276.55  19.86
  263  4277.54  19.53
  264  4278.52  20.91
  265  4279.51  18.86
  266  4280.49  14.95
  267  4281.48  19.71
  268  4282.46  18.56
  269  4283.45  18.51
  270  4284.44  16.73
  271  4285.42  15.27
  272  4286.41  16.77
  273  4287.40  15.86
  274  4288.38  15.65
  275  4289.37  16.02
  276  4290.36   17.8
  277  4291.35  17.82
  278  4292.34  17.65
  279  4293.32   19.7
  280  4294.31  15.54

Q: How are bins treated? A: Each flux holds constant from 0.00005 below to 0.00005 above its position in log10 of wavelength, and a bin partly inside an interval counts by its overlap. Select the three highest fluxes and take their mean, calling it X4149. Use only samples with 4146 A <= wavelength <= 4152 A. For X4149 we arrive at 17.9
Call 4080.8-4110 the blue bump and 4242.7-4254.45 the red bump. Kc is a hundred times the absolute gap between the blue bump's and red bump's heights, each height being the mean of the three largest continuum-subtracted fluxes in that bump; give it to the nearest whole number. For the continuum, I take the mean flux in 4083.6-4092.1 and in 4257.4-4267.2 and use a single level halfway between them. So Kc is 146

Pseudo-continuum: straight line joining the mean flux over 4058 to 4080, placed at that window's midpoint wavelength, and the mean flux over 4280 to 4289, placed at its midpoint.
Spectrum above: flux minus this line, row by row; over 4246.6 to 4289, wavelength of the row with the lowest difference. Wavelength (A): 4280.49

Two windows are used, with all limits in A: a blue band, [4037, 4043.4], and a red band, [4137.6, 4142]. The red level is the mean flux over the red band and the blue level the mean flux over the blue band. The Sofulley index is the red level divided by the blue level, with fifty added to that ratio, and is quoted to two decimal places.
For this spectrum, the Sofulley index 51.10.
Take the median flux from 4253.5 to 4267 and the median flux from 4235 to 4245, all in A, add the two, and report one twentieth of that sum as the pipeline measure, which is 1.68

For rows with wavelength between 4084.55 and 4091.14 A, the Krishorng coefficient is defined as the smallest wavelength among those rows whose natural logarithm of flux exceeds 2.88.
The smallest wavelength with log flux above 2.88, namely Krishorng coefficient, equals 4087.84 A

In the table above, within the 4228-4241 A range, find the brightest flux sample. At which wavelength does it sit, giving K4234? 4234.42 A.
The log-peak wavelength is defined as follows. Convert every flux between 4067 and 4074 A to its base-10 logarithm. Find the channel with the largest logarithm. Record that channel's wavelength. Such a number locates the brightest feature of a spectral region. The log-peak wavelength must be 4073.74 A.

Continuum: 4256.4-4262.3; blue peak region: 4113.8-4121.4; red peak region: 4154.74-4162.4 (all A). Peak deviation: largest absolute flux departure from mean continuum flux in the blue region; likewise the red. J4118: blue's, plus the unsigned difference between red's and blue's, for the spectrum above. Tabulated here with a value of 8.0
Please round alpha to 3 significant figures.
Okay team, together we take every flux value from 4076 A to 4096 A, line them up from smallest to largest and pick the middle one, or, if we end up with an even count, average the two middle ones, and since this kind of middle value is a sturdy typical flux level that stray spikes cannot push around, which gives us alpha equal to 16.1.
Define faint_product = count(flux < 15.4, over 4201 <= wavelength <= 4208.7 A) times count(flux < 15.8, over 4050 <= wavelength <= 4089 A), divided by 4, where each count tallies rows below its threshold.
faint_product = 20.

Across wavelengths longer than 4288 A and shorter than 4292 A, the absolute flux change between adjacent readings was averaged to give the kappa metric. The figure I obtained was 0.7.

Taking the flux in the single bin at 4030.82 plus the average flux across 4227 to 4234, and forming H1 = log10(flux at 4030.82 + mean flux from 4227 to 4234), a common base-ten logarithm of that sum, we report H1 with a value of 1.54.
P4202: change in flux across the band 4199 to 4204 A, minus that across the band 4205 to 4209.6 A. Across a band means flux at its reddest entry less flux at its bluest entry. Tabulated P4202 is -2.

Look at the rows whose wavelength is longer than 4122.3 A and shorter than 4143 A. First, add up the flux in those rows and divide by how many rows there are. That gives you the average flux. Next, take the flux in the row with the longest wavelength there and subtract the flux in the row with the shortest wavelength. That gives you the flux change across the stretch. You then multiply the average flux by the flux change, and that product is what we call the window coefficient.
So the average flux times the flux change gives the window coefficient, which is -22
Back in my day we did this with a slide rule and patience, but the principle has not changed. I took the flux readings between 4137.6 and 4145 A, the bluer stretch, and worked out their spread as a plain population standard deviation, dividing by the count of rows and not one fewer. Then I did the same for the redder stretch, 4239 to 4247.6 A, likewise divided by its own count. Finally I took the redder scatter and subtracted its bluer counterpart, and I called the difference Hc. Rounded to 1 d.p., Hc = 1.3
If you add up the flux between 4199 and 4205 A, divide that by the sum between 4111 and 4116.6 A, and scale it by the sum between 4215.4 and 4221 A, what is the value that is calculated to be 103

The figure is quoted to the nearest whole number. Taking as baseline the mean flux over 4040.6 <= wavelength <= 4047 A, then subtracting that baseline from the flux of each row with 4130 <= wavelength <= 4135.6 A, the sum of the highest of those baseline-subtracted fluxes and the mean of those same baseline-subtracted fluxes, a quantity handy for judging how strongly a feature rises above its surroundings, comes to 10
